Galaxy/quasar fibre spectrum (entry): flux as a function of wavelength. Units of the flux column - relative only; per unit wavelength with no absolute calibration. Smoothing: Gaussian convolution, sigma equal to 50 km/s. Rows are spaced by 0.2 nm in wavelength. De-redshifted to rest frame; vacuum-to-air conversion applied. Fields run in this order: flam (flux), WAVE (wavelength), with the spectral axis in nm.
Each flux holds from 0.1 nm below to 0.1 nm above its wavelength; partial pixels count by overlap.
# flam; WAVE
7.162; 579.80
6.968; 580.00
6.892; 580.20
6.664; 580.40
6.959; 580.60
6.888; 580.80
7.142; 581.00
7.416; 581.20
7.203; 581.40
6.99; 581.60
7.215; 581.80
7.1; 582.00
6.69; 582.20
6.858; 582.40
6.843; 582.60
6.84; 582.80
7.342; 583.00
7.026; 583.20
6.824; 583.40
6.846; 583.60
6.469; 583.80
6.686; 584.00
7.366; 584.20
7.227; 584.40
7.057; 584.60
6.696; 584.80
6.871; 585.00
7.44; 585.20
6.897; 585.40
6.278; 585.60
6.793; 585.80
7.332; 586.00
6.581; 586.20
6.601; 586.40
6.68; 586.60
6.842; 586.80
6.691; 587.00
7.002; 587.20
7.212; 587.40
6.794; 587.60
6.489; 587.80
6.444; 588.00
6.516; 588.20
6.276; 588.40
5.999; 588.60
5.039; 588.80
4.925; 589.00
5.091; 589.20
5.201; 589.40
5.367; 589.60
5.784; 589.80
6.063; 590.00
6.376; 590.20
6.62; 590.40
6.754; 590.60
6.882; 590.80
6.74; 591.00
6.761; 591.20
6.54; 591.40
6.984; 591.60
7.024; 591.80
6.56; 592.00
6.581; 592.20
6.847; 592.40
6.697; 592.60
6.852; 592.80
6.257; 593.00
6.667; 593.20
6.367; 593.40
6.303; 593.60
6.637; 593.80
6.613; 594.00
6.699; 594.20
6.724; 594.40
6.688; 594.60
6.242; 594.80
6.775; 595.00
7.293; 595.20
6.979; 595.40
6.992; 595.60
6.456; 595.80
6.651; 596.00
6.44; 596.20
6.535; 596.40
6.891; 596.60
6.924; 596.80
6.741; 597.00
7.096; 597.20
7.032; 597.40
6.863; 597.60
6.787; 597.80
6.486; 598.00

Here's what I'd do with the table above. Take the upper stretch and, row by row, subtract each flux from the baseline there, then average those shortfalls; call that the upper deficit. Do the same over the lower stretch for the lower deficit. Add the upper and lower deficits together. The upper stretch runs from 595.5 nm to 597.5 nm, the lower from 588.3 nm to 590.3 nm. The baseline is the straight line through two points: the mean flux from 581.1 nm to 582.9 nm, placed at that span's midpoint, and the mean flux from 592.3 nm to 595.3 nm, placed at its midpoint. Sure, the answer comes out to 1.0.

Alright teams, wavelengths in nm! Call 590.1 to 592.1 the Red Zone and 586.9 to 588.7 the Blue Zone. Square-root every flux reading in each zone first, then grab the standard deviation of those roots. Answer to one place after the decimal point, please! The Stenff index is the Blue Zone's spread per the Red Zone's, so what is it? 1.8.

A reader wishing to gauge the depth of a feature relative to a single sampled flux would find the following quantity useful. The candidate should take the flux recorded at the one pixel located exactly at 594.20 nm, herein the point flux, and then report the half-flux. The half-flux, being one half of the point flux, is 3.35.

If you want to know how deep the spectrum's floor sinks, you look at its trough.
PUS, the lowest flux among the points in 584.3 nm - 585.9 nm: 6.278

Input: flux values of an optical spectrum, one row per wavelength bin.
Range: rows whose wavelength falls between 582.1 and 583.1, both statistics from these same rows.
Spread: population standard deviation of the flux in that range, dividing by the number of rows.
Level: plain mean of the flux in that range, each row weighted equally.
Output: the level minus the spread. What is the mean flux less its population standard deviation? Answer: 6.69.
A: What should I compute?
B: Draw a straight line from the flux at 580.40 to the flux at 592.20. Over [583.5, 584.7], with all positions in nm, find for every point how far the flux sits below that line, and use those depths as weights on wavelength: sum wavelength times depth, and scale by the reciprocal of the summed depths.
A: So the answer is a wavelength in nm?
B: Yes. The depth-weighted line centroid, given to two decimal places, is 584.32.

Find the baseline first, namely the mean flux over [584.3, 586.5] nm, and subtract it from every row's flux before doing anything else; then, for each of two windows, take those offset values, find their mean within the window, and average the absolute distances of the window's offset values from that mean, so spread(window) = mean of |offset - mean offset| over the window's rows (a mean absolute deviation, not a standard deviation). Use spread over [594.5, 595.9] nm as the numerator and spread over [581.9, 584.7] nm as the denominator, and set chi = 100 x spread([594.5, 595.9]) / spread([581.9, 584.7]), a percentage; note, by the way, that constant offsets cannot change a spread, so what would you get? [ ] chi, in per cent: 128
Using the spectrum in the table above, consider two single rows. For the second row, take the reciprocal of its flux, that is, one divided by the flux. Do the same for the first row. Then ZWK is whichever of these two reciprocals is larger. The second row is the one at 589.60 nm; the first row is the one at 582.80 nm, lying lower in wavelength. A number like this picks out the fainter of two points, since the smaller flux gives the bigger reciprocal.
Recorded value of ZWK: 0.186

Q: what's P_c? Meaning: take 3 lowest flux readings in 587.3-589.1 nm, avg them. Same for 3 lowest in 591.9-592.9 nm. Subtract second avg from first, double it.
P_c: -2.6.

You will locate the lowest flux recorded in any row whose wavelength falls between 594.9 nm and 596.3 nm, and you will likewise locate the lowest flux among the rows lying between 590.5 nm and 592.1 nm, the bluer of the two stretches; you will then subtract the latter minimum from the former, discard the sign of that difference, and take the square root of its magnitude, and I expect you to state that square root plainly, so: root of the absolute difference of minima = 0.3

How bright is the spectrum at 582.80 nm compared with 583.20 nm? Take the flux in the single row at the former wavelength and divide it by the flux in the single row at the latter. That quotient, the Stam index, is 0.97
